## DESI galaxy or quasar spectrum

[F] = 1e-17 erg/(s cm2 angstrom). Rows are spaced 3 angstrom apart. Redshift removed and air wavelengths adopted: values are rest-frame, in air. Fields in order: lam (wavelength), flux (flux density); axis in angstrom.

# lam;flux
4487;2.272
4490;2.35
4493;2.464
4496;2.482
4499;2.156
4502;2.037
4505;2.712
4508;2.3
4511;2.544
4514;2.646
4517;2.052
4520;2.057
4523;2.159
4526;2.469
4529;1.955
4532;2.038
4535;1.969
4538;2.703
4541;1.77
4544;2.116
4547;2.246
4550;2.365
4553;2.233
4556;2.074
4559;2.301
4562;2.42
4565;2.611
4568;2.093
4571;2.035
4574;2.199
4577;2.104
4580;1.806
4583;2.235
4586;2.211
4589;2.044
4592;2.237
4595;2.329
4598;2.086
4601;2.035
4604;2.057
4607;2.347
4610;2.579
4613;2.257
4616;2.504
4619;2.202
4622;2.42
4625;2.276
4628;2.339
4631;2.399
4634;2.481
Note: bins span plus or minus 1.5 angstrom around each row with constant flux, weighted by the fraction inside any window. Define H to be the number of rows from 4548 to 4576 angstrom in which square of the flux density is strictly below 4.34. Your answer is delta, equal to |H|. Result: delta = 2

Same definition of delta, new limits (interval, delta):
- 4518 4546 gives 5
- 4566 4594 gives 3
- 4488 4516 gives 1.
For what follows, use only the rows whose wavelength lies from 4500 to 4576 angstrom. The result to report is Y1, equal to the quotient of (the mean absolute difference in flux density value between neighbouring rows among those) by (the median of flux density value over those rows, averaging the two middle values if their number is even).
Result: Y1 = 0.13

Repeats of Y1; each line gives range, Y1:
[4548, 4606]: 0.08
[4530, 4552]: 0.18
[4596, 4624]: 0.09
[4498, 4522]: 0.14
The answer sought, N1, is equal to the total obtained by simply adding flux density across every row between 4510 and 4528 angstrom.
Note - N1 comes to 14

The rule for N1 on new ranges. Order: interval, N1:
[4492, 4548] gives 43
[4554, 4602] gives 35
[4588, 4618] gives 22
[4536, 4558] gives 16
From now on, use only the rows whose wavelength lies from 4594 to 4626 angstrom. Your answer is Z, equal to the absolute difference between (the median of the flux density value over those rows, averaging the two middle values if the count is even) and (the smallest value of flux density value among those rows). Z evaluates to 0.241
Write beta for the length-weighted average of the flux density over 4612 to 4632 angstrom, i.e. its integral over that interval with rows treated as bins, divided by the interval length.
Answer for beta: 2.34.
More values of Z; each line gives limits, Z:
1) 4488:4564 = 0.476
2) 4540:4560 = 0.463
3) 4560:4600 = 0.393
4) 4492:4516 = 0.436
